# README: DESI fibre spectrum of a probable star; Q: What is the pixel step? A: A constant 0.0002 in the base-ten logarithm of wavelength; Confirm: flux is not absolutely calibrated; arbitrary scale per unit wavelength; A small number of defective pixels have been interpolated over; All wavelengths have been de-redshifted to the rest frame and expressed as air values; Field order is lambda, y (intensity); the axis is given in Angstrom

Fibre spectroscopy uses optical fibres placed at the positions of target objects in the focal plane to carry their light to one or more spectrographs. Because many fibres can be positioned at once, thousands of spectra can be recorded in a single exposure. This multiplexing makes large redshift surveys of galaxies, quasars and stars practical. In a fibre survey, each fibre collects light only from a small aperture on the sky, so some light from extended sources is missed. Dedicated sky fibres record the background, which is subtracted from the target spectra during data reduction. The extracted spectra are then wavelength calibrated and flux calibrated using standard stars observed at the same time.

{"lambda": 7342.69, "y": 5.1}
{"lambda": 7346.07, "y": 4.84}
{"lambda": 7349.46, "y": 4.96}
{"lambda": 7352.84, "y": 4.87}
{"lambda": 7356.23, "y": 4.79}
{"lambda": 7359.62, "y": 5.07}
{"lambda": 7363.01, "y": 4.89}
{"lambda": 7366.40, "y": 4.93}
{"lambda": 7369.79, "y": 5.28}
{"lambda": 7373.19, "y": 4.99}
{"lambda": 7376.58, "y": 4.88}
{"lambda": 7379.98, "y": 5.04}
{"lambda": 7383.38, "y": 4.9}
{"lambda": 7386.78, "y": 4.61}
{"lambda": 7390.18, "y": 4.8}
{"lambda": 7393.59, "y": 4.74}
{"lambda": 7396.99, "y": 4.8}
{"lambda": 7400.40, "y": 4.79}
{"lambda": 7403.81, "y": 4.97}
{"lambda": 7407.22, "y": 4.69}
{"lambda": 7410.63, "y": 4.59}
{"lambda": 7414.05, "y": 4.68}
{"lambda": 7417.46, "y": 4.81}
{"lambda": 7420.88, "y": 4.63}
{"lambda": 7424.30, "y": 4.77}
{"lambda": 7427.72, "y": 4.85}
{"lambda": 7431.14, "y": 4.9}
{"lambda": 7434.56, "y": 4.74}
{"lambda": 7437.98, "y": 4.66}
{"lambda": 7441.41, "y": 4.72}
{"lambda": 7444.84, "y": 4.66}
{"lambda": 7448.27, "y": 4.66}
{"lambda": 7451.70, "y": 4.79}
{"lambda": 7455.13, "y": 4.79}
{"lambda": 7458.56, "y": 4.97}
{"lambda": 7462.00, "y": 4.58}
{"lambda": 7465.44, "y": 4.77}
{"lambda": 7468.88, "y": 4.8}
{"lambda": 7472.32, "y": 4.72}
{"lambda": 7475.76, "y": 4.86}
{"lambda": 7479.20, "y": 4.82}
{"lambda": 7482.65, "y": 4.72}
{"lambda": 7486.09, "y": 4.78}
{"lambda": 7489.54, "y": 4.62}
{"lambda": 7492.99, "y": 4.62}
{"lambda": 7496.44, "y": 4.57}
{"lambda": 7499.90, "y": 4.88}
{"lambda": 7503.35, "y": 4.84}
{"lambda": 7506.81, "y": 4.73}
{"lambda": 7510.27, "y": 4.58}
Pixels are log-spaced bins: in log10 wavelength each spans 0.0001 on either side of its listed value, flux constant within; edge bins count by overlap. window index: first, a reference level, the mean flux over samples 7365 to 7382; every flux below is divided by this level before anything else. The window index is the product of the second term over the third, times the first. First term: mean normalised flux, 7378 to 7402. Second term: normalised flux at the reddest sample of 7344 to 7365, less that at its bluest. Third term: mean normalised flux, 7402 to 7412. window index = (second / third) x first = 0.010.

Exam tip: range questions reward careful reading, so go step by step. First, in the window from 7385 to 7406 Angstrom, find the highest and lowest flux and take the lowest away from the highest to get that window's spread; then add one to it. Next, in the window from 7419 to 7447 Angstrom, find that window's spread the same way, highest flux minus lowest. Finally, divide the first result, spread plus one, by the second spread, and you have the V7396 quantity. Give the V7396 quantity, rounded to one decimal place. 5.0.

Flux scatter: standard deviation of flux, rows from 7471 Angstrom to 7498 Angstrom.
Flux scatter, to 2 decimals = 0.10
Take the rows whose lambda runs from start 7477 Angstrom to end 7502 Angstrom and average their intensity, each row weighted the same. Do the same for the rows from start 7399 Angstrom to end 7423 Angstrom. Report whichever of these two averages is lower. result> 4.72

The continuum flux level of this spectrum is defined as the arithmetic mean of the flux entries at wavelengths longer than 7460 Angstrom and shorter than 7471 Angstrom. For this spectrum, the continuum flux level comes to 4.72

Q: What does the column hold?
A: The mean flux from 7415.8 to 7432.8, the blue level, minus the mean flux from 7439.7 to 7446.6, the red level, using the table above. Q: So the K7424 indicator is 0.10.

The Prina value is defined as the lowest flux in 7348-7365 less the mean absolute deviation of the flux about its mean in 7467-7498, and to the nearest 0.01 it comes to 4.71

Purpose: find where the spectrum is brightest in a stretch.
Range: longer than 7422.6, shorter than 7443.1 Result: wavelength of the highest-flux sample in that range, 7431.14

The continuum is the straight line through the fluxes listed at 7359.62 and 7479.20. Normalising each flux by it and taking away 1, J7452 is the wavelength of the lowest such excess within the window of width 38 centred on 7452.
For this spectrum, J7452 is 7462.00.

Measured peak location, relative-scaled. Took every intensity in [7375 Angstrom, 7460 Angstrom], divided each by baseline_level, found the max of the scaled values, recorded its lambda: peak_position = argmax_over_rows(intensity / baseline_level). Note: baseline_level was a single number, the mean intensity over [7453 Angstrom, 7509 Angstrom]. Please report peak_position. 7379.98 Angstrom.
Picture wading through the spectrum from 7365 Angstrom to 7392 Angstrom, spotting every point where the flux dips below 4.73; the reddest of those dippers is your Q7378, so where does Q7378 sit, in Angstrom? 7386.78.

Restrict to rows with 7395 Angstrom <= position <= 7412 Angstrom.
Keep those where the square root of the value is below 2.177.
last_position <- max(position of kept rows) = 7410.63 Angstrom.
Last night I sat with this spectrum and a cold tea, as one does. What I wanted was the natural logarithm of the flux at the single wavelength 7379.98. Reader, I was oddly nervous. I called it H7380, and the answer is 1.62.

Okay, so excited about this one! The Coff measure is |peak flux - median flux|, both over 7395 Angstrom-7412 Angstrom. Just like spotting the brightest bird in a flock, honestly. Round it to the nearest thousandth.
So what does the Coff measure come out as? 0.180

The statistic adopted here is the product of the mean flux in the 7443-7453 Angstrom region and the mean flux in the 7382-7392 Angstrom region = 22.4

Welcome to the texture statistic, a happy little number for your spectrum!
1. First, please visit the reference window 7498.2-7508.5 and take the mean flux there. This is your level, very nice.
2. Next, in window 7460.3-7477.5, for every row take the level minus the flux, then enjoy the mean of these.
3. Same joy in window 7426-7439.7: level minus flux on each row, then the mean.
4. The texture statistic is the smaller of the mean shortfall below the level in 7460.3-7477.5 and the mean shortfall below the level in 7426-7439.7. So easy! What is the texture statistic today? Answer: 0.03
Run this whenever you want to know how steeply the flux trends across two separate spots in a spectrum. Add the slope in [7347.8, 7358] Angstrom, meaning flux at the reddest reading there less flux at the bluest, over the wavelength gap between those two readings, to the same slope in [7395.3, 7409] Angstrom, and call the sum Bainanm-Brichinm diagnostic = -0.04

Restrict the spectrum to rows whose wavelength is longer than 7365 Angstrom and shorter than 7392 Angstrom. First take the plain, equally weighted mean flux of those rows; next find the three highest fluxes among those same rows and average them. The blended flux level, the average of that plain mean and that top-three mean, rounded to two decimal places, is 5.02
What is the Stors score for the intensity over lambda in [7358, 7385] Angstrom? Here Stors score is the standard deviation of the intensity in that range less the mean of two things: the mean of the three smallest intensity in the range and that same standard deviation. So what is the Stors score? -2.38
